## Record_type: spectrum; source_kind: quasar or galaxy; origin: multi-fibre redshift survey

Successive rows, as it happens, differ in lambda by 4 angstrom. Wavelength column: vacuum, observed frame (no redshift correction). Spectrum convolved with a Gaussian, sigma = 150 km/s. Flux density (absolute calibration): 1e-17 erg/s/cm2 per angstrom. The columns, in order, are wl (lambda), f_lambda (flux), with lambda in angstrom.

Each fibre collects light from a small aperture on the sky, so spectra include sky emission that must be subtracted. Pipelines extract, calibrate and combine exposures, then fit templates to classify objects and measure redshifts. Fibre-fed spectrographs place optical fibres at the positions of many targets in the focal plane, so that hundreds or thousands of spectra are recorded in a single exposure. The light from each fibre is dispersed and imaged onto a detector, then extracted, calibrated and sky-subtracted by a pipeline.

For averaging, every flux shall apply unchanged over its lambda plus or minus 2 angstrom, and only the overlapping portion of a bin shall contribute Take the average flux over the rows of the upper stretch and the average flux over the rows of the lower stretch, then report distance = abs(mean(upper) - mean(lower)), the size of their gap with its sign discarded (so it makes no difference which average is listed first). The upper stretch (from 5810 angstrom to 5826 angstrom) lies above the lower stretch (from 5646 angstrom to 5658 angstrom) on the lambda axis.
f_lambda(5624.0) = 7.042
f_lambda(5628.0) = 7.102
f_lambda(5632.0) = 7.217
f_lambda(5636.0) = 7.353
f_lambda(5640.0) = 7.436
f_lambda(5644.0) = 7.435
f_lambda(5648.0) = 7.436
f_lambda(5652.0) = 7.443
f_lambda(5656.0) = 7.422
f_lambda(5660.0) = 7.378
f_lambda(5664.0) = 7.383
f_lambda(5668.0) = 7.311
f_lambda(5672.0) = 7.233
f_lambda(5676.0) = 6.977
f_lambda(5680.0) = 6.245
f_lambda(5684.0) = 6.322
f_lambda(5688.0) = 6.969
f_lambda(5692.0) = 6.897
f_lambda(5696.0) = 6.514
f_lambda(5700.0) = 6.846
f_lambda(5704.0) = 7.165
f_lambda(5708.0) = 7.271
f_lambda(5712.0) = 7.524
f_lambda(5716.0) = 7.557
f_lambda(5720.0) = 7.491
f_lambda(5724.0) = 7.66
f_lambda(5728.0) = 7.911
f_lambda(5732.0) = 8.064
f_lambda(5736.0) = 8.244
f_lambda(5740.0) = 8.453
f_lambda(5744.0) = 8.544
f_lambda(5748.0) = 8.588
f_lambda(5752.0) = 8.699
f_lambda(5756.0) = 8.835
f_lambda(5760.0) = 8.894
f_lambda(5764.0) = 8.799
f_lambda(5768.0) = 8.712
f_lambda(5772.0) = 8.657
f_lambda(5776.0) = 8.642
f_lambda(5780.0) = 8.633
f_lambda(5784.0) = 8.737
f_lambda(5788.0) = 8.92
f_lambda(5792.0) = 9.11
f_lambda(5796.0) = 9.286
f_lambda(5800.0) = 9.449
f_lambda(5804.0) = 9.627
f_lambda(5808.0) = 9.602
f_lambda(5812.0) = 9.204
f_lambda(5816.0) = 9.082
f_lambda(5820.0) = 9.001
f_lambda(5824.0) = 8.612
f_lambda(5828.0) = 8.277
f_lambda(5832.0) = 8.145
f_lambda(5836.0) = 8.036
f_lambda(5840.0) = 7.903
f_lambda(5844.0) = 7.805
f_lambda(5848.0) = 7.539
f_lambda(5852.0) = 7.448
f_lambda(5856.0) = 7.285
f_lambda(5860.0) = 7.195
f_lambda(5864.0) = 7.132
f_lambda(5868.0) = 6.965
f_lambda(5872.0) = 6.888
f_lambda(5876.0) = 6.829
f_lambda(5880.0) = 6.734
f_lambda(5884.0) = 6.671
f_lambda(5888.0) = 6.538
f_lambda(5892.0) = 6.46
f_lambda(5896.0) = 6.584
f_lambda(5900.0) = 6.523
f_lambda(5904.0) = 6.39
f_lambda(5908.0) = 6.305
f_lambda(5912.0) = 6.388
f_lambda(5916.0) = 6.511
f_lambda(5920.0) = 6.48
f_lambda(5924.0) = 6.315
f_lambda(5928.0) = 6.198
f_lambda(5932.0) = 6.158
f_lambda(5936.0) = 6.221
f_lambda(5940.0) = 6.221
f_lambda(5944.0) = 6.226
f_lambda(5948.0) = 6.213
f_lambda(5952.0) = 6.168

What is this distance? 1.5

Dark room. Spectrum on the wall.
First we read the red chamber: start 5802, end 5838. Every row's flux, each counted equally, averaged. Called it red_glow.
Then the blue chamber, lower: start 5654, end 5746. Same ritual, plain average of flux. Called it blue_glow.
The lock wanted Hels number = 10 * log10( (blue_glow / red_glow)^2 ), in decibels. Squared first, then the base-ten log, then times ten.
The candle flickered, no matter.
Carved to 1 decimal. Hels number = -1.6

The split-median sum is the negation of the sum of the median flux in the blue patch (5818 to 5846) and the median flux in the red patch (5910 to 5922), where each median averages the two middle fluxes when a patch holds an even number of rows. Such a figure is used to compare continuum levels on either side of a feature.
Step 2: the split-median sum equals -14.6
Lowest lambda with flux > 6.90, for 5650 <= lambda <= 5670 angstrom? 5652.0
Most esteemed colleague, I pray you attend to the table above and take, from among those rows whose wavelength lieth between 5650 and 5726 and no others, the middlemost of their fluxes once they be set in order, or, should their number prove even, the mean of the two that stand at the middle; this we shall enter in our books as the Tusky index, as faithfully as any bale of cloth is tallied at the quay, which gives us 7.3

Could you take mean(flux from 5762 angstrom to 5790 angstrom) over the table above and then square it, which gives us 76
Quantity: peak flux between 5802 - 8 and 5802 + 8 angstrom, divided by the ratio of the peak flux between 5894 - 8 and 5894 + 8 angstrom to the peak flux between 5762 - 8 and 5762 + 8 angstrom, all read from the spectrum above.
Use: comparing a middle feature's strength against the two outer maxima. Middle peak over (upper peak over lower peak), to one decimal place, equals 13.0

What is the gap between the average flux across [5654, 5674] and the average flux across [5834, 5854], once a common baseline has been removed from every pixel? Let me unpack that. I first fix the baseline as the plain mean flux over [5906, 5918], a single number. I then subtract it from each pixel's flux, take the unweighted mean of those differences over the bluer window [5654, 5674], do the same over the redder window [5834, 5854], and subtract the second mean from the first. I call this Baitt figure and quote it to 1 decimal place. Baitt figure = -0.4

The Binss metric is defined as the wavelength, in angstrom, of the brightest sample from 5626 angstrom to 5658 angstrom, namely 5652.0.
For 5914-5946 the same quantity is 5916.0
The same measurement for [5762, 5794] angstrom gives 5792.0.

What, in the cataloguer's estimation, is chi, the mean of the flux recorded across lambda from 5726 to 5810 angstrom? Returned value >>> 8.8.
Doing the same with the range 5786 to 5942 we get 7.5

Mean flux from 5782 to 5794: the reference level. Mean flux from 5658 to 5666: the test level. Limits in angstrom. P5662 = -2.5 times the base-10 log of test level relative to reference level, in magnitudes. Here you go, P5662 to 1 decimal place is 0.2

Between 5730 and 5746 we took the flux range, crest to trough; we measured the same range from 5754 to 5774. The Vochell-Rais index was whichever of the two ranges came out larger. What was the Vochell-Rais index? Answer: 0.48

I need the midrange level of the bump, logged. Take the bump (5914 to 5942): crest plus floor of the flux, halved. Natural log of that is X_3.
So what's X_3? 1.85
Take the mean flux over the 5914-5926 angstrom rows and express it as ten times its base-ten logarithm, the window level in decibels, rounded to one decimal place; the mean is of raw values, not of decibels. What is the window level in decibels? 8.1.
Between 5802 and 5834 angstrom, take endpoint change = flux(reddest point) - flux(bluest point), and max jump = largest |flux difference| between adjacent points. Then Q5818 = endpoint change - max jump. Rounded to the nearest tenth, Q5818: -1.9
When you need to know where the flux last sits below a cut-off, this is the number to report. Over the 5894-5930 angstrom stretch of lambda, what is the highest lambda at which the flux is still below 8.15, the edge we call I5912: 5928.0 angstrom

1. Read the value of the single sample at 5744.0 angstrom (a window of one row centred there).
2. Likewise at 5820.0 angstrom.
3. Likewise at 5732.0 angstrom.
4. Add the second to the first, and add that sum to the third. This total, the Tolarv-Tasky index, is 25.6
